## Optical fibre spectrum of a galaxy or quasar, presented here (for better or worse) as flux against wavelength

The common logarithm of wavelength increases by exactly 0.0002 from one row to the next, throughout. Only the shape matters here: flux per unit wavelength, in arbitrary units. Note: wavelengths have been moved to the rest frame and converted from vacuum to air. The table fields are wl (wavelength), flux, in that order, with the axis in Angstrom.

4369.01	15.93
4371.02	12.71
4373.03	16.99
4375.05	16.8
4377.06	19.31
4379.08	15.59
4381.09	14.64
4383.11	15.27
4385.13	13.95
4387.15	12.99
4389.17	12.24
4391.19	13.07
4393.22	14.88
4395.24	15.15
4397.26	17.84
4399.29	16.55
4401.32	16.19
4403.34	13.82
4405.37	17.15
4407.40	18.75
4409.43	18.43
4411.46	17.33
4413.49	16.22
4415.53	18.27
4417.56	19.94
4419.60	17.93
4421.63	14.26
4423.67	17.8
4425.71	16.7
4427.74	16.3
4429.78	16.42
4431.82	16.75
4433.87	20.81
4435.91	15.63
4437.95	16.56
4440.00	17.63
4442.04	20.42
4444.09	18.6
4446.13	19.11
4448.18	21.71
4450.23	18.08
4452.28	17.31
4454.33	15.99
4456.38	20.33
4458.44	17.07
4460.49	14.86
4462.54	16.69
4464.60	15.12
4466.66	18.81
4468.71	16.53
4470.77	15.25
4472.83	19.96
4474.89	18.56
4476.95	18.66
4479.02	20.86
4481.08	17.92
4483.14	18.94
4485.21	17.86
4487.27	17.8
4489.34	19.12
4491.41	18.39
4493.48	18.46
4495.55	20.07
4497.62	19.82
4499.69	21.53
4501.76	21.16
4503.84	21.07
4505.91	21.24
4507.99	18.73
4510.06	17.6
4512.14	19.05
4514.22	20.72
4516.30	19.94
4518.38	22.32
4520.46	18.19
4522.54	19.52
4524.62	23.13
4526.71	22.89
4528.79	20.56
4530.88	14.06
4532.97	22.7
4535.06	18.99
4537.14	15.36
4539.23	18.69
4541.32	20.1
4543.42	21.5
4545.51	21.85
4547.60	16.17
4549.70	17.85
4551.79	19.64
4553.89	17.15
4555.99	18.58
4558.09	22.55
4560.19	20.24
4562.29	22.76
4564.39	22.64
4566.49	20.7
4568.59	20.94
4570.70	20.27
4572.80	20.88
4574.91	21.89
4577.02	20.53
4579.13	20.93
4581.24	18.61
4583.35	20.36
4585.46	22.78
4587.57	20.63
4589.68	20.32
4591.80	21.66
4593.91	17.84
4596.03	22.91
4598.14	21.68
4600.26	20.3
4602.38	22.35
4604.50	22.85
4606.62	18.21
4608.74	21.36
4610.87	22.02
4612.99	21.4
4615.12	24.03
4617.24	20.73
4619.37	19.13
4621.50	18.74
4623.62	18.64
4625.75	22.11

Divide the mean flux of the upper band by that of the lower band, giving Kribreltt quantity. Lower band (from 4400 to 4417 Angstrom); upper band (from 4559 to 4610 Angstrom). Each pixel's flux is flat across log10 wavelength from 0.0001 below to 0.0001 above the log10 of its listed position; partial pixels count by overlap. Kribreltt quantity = 1.23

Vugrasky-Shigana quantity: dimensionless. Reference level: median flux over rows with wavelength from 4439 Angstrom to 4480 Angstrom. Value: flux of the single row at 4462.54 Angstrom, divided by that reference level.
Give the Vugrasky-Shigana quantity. 0.91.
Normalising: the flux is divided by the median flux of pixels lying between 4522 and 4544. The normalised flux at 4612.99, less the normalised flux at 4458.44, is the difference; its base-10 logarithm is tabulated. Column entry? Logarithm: -0.67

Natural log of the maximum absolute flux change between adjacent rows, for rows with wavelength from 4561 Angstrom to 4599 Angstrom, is 1.62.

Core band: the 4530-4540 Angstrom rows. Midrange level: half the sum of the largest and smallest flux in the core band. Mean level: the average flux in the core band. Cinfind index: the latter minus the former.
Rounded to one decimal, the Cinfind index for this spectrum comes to -0.4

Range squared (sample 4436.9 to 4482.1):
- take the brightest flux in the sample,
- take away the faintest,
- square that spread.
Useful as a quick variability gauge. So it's 47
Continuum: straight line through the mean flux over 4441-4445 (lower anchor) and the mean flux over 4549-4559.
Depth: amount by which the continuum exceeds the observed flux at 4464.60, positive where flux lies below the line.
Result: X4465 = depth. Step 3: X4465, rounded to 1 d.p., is 4.3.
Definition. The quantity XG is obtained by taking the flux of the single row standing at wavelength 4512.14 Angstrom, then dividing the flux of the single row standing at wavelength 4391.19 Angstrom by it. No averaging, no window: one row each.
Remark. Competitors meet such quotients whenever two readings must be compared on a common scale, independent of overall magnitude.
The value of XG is 0.69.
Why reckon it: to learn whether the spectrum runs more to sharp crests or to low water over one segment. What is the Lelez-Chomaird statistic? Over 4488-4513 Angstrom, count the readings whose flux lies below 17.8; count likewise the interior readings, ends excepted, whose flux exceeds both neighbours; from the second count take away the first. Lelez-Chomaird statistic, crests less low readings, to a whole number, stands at 2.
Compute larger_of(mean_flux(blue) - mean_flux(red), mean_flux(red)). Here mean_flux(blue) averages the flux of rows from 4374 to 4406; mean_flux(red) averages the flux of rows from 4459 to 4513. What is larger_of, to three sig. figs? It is 18.6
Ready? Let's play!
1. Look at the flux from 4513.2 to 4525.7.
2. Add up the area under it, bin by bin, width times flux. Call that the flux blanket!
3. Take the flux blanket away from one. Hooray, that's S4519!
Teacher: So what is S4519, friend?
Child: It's -257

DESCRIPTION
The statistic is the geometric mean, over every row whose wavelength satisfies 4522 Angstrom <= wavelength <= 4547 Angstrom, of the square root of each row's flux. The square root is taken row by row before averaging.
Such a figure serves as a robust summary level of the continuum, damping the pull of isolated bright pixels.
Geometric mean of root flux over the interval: 4.4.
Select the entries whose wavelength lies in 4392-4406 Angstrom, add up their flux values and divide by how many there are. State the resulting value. 15.9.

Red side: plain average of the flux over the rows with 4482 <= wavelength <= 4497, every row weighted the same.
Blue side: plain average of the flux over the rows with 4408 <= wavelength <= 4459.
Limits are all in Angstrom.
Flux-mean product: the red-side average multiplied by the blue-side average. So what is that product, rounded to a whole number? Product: 333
